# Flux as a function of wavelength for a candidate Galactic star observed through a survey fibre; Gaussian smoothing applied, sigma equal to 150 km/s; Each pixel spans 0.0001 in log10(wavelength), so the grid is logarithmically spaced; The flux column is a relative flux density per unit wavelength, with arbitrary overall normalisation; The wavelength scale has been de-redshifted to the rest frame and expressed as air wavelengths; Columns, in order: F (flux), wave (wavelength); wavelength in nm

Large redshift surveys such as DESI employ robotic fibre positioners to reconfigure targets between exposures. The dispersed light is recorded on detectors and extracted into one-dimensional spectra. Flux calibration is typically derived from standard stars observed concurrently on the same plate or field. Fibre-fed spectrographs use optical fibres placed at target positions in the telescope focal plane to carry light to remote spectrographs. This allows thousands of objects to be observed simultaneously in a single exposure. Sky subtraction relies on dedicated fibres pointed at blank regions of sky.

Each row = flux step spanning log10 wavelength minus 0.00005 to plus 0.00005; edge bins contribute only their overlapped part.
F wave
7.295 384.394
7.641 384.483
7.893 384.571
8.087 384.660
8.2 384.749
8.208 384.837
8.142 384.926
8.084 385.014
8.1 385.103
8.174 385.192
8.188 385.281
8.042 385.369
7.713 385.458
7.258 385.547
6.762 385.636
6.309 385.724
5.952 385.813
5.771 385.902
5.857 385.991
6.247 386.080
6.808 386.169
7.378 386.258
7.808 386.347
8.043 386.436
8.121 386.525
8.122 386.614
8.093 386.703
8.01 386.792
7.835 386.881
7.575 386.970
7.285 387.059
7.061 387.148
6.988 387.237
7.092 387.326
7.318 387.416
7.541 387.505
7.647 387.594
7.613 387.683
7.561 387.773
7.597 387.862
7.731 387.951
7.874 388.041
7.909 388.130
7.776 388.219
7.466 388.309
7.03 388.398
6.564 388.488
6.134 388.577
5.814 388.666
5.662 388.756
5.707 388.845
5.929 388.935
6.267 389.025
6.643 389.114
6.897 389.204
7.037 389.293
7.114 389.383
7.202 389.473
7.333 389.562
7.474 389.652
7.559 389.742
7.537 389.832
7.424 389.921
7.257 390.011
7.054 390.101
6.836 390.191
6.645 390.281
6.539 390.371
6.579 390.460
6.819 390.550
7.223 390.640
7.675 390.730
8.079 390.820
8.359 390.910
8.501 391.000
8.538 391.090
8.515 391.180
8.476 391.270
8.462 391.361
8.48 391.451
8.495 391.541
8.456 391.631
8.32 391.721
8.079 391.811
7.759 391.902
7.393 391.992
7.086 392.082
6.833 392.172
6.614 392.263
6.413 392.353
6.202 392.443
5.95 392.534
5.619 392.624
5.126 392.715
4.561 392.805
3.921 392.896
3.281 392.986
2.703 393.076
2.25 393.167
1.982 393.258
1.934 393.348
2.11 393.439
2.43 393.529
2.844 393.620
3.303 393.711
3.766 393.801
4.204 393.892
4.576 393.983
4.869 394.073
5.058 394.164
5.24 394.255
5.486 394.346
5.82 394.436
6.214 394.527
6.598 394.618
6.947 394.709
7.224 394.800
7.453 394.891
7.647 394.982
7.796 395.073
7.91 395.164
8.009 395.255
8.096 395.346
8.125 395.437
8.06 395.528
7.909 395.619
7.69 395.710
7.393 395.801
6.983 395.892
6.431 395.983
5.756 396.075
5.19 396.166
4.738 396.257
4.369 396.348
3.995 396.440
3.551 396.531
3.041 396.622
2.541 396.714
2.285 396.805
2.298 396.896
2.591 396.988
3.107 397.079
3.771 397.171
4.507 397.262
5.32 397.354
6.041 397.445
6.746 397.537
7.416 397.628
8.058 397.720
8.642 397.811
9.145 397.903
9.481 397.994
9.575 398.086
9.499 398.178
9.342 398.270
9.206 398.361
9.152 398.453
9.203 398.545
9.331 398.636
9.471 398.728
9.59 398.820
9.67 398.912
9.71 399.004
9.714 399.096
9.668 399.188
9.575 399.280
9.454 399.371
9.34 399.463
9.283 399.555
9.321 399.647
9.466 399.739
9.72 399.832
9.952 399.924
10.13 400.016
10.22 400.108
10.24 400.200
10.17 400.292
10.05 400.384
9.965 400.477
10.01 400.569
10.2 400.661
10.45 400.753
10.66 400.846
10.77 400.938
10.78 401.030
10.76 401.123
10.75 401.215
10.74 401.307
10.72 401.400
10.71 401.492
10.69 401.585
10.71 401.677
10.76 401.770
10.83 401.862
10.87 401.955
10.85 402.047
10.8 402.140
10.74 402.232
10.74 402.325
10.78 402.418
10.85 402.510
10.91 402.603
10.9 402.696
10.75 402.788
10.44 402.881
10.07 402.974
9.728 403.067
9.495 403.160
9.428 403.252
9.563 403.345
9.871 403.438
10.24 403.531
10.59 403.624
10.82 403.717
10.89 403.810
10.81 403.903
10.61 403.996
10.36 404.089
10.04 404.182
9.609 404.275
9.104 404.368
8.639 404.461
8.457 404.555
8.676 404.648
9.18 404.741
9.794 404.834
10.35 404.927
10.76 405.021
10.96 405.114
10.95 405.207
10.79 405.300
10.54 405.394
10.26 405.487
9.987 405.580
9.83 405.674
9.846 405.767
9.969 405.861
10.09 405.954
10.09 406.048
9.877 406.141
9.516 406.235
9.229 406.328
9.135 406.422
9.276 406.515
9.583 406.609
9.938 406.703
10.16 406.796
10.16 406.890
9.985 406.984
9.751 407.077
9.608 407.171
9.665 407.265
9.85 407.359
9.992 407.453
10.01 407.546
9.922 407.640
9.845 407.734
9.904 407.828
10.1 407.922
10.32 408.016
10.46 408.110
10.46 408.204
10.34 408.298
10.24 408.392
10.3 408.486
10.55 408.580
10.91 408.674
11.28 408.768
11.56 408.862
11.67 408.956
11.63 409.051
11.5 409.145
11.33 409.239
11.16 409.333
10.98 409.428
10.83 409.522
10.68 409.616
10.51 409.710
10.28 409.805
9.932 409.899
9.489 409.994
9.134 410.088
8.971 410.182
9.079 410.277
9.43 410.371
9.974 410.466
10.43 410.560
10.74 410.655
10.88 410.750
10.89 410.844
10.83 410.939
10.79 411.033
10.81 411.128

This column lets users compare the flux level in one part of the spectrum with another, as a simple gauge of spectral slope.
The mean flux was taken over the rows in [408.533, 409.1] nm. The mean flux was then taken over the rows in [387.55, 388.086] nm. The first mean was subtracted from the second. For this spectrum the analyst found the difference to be -3.6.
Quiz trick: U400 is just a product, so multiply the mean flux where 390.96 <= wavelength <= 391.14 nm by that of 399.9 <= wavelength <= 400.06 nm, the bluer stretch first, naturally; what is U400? 86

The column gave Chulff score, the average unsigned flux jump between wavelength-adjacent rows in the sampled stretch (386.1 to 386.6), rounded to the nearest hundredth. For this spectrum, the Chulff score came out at 0.33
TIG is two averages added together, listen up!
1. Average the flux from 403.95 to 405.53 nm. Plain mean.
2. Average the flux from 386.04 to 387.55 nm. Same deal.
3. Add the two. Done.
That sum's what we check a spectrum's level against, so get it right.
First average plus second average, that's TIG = 17.4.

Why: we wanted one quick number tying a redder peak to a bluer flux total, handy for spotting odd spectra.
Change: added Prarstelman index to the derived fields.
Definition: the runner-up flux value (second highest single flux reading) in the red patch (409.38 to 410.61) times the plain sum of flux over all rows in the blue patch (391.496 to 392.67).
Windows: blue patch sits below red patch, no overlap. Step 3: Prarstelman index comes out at 1010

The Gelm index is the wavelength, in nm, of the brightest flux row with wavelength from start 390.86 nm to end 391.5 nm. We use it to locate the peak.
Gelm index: 391.090 nm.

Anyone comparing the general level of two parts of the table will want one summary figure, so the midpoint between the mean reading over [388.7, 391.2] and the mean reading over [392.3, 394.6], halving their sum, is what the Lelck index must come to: 5.7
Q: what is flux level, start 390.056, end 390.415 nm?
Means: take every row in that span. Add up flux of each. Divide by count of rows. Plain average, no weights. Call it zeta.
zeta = 6.8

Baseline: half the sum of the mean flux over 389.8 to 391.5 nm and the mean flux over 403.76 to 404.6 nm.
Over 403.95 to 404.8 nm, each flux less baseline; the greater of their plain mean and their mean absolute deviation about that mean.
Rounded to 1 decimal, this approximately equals 0.7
